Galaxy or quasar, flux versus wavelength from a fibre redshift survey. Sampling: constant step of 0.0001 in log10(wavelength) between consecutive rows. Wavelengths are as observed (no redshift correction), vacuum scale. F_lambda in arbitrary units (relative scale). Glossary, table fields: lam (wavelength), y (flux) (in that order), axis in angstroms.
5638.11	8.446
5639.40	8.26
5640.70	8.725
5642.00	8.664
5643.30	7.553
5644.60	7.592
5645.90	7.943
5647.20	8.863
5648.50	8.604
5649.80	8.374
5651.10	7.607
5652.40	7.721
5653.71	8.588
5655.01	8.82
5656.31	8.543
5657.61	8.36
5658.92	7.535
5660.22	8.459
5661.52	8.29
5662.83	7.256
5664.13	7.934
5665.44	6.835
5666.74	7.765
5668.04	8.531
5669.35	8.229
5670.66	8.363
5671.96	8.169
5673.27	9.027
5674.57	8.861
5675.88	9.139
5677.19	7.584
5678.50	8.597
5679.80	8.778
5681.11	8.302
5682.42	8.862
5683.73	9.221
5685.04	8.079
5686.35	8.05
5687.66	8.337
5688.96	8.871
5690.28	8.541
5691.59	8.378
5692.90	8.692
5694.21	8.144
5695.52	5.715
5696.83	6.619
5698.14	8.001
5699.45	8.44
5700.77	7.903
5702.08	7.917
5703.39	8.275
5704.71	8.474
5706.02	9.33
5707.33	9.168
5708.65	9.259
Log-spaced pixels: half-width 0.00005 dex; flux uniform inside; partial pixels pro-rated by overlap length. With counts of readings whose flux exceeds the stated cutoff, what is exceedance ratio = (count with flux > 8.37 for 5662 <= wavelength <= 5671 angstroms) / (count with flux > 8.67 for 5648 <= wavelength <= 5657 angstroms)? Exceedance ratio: 1.0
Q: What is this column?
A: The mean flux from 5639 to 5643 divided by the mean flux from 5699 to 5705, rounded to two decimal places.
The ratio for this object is 1.04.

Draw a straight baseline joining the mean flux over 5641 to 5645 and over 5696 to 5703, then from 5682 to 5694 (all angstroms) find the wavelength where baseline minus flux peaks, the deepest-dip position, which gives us 5686.35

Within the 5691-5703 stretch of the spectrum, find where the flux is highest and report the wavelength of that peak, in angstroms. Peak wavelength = 5692.90 angstroms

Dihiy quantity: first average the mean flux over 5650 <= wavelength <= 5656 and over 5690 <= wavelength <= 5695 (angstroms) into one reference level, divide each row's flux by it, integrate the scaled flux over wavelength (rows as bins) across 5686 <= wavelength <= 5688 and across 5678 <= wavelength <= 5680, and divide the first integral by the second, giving 0.94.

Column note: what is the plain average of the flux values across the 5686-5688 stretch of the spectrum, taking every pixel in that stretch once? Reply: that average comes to 8.19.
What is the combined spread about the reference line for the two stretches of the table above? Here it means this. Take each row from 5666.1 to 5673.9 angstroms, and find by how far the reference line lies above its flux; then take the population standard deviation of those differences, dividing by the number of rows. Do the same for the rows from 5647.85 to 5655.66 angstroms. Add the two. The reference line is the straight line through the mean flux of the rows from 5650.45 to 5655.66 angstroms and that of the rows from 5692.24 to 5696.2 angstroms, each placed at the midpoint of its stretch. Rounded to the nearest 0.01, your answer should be 0.88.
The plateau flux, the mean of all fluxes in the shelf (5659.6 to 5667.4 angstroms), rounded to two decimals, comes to 7.76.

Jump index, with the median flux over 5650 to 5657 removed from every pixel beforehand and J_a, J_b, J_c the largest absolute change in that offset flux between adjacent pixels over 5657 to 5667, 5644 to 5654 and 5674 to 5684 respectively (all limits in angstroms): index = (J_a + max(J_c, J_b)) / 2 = 1.33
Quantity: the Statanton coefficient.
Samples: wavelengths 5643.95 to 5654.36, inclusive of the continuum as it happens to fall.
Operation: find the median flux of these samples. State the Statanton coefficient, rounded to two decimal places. 8.16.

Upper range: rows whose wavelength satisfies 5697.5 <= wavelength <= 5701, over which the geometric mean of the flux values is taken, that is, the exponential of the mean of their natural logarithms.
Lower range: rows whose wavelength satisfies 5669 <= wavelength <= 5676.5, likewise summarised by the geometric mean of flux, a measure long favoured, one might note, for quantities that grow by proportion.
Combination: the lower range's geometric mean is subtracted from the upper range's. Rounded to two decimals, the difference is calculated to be -0.51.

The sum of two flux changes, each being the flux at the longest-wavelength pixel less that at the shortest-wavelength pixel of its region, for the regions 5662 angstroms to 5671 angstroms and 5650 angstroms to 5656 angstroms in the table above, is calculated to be 2.3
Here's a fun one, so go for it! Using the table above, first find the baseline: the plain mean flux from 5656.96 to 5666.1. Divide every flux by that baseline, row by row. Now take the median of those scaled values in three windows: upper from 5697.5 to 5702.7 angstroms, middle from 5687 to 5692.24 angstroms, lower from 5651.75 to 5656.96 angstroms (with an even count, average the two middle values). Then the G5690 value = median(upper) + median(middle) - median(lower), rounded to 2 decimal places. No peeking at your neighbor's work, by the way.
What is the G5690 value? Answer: 1.01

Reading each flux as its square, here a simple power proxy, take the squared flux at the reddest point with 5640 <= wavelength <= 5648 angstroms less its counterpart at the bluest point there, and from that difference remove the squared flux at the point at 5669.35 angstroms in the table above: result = -65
